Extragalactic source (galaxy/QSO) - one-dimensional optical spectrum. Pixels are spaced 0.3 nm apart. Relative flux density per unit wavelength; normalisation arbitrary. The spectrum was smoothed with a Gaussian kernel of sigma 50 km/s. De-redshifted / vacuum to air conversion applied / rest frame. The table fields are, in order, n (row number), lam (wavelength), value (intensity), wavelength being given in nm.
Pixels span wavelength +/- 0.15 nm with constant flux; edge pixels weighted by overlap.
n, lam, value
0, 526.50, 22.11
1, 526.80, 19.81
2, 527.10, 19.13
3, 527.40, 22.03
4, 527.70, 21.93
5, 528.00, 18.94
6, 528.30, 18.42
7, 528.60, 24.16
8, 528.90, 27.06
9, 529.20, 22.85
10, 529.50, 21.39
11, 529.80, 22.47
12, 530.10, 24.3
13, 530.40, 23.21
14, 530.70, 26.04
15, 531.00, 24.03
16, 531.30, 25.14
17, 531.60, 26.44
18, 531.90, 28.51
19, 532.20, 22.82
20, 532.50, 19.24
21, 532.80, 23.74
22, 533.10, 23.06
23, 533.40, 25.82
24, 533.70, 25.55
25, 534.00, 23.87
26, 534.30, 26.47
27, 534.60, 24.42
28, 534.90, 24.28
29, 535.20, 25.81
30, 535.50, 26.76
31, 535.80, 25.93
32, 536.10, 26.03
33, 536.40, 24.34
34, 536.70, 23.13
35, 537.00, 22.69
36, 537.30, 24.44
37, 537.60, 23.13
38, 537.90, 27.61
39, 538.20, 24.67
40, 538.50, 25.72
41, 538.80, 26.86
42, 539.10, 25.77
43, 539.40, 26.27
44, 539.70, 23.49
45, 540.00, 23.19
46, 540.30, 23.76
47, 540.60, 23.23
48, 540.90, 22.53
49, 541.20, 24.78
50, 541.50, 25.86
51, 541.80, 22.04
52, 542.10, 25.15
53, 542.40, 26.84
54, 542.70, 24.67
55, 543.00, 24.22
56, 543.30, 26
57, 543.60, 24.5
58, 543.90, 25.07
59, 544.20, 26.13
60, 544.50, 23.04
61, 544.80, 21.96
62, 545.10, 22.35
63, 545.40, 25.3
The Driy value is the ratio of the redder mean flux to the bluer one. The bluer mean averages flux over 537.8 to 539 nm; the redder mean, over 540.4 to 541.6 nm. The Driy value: 0.92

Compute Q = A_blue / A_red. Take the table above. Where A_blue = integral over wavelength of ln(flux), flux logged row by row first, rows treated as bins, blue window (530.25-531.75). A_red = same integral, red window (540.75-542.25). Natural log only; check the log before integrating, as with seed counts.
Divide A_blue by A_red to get 1.01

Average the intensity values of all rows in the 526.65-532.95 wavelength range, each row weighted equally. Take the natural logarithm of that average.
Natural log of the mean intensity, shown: 3.13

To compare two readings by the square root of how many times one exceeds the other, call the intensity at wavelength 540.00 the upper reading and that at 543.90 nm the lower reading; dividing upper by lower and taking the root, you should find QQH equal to 0.96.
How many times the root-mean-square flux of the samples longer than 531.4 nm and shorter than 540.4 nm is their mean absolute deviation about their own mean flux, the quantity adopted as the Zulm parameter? 0.060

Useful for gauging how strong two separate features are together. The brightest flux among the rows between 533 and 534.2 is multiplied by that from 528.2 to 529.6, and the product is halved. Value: 349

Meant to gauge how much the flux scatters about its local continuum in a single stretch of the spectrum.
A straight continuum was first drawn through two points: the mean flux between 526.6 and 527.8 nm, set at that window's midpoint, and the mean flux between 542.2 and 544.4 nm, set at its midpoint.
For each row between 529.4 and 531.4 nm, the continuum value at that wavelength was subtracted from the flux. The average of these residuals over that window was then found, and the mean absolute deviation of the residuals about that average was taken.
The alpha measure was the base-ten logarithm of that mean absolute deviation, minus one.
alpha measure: -0.95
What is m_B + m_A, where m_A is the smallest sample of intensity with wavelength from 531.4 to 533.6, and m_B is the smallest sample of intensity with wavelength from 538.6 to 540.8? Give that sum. 42.4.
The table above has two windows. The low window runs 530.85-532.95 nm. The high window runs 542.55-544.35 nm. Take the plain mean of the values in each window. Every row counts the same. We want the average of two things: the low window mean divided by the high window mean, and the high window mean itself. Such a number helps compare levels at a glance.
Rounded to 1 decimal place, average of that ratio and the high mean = 13.0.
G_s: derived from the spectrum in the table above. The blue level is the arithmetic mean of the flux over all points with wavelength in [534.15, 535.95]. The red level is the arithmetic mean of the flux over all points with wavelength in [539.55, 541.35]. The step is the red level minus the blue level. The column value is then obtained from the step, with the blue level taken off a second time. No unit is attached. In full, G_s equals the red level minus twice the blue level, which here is -28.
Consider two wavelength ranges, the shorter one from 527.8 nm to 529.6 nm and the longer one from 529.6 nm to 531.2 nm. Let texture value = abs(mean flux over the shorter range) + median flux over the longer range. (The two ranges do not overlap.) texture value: 46.2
